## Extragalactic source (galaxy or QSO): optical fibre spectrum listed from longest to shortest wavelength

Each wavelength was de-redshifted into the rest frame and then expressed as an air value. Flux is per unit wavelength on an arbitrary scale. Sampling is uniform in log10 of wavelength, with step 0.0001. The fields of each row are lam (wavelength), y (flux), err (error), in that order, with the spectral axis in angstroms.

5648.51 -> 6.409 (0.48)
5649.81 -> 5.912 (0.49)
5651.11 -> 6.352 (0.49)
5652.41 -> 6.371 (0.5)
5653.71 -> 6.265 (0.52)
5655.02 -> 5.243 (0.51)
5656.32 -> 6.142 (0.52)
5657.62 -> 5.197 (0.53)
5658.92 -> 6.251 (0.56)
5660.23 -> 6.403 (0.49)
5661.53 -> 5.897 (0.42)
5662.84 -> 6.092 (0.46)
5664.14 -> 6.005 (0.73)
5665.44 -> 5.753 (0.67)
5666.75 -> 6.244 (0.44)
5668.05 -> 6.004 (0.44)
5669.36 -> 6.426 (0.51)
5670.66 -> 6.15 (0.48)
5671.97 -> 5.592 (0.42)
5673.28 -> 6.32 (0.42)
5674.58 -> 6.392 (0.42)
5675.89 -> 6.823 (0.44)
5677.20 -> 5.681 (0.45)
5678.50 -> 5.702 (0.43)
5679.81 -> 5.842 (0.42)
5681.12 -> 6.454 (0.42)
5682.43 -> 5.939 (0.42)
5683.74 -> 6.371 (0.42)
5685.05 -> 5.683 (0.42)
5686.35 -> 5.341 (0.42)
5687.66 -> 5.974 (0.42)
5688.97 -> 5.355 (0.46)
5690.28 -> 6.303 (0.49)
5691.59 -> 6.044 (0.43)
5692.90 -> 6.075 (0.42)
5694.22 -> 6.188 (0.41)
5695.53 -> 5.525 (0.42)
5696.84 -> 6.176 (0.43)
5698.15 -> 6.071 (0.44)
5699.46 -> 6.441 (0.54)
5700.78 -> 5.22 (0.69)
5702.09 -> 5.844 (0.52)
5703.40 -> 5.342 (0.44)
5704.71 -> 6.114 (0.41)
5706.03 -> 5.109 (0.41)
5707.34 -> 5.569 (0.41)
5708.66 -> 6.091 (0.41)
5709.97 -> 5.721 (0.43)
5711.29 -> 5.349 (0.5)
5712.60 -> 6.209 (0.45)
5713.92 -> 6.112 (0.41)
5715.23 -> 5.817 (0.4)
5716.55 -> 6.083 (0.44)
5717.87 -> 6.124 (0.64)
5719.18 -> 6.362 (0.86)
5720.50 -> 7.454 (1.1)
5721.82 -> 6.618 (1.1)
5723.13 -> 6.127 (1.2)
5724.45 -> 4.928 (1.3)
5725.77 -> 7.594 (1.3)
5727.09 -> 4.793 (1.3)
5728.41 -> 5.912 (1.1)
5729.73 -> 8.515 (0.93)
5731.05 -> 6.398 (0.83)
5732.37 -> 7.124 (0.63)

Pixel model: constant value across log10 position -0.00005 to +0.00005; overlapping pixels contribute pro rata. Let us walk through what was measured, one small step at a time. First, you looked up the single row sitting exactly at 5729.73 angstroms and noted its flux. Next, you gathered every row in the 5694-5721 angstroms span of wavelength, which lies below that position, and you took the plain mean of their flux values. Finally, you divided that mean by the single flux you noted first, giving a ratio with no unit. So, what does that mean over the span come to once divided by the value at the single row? 0.70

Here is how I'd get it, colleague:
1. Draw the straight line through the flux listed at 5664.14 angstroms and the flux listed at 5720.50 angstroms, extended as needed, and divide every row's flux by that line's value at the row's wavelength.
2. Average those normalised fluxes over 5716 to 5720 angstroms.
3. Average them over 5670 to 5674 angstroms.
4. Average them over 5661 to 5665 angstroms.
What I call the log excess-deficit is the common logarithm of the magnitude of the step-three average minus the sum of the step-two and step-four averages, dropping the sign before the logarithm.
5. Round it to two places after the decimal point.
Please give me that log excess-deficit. -0.06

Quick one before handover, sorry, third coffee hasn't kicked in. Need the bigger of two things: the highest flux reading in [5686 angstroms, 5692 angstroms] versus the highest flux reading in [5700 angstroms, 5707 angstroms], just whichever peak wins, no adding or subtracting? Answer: 6.30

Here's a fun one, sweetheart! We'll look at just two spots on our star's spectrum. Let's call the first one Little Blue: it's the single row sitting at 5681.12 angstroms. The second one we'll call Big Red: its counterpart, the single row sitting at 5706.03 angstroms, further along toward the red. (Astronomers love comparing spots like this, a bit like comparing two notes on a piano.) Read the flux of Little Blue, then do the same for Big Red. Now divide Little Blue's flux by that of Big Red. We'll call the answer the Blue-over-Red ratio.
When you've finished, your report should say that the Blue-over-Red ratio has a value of 1.26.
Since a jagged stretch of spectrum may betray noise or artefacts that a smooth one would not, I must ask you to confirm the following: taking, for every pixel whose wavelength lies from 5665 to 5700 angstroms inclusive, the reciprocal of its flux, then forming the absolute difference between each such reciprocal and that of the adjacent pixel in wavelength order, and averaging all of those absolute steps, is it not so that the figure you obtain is 0.0123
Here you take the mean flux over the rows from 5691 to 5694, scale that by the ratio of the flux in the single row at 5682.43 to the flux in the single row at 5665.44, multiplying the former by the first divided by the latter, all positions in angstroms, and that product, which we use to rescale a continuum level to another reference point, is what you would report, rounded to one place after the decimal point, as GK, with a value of 6.3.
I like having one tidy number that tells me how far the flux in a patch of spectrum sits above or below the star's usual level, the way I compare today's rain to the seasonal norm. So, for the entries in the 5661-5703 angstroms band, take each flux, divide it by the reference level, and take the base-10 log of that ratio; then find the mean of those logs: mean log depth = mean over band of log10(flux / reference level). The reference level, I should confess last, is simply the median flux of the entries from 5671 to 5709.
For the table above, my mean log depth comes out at 0.001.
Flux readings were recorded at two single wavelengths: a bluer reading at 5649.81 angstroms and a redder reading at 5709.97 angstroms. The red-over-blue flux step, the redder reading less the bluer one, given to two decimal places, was -0.19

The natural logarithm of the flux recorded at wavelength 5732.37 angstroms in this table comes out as 1.96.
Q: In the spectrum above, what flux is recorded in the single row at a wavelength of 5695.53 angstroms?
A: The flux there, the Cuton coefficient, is 5.525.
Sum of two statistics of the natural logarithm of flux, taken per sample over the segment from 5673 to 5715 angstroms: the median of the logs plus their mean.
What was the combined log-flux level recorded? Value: 3.57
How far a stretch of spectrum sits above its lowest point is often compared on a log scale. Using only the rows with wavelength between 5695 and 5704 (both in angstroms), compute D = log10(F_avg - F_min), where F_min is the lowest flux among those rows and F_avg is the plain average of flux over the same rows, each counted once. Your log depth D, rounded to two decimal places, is -0.23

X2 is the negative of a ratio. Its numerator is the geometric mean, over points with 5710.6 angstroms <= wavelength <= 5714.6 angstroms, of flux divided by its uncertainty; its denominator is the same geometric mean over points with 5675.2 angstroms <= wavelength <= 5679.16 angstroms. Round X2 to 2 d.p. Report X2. -0.95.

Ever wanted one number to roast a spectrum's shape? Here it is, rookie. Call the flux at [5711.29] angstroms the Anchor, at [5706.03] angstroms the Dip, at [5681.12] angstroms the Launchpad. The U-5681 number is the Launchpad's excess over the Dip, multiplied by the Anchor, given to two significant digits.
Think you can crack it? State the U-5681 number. 7.2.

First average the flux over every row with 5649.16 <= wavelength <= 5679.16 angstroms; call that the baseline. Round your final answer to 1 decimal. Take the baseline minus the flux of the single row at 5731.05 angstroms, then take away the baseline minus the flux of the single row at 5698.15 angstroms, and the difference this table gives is -0.3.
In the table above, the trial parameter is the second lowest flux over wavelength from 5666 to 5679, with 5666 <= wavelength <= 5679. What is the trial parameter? 5.681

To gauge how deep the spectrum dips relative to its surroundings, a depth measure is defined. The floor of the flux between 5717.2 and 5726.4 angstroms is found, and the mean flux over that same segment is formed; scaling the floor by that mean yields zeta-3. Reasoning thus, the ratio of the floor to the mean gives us 0.763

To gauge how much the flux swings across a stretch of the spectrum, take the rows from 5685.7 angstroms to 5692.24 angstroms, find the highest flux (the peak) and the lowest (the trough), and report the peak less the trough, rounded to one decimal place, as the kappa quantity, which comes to 1.0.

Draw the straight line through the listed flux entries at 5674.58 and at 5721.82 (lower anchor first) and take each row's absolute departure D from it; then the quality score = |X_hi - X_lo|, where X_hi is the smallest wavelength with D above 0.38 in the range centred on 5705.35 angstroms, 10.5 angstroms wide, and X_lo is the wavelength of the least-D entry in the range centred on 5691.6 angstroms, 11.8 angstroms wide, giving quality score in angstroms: 10.5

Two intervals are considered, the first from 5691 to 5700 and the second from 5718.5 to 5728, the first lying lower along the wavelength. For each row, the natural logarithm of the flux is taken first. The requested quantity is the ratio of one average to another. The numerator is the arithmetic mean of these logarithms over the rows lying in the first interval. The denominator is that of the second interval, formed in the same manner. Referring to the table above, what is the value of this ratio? 0.990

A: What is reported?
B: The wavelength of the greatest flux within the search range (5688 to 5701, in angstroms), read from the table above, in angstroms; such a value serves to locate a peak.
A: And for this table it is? 5699.46 angstroms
